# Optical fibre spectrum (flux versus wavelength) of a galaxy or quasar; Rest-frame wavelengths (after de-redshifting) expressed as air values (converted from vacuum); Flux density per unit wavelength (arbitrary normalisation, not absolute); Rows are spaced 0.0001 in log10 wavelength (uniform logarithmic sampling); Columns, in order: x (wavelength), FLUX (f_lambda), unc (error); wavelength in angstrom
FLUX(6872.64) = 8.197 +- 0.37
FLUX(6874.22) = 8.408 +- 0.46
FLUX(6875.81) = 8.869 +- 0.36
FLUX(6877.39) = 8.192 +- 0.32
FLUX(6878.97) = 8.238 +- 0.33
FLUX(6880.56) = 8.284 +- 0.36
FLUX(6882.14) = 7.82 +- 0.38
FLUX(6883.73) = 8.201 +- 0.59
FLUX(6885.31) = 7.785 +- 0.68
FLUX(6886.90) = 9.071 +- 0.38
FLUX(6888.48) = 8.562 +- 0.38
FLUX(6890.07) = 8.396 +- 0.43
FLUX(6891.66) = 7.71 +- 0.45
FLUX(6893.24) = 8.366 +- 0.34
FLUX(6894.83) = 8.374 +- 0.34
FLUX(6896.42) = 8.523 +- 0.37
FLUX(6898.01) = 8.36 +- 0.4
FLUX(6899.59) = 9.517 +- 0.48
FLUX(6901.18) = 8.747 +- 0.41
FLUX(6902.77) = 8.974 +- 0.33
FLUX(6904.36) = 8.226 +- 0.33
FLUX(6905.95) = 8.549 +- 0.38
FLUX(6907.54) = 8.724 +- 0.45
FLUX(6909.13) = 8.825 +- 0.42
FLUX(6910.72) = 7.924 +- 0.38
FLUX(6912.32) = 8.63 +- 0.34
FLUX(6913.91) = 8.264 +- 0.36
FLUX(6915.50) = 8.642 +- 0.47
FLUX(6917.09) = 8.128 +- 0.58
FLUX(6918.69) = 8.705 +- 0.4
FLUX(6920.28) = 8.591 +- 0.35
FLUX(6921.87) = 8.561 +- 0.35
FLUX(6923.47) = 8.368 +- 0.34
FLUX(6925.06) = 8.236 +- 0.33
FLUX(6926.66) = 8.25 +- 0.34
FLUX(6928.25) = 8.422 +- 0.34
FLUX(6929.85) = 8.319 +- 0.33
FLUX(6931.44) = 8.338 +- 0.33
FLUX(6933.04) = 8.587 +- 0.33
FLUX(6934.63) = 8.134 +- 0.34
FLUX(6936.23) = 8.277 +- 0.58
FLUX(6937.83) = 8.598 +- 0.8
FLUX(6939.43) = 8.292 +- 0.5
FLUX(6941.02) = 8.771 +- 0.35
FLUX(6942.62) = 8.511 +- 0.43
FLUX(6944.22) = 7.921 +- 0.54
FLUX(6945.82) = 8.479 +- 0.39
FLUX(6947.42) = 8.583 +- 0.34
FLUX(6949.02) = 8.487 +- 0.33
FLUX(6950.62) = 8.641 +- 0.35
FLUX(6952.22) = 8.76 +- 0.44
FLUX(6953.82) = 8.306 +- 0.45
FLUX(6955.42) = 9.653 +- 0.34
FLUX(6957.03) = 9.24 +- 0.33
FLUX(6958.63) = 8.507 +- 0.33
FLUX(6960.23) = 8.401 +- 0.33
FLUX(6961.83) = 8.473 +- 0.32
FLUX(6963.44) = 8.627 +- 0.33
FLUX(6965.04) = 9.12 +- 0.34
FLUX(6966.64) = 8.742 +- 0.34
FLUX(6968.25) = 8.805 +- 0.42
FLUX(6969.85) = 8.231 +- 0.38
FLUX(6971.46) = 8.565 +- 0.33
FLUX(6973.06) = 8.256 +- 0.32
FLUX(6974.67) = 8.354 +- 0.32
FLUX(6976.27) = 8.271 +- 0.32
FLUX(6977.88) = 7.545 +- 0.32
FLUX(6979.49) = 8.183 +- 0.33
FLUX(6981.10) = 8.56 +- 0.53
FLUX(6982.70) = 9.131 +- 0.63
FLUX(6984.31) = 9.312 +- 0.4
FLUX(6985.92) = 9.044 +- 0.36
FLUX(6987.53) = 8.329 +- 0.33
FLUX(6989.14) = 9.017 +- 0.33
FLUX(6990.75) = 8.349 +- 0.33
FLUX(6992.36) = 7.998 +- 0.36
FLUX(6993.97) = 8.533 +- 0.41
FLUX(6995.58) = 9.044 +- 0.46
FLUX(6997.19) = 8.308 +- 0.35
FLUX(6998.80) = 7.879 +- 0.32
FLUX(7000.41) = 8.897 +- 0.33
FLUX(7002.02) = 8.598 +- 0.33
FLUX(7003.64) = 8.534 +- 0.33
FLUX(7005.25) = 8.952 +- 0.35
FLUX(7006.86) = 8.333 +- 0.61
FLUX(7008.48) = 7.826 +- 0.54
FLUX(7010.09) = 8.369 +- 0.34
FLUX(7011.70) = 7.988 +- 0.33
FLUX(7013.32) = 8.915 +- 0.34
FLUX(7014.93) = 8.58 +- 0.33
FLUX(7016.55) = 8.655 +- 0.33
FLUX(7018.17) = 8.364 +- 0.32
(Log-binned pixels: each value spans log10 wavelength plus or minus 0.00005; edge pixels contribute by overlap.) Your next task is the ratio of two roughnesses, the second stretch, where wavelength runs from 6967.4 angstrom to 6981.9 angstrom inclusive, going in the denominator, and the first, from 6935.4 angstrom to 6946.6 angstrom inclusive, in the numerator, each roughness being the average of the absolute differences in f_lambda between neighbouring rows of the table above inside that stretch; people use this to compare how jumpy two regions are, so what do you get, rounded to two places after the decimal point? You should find 1.07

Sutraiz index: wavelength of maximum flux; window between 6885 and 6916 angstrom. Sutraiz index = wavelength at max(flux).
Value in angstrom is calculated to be 6899.59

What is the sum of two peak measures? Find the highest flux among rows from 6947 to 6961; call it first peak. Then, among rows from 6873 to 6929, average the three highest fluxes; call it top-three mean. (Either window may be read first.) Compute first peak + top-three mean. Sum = 18.8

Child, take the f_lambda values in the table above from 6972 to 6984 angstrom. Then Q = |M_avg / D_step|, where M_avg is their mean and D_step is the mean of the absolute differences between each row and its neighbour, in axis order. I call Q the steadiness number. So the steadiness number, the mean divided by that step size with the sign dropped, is 20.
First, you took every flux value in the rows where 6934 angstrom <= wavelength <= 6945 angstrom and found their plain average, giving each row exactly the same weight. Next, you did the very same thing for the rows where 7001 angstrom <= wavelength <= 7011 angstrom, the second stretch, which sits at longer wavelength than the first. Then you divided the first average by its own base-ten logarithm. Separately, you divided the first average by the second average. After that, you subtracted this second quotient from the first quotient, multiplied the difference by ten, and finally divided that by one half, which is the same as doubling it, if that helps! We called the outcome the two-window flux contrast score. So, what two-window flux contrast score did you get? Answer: 161.5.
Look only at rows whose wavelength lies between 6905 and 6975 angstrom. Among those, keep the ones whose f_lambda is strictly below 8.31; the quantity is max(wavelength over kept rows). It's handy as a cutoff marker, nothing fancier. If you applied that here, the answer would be 6973.06 angstrom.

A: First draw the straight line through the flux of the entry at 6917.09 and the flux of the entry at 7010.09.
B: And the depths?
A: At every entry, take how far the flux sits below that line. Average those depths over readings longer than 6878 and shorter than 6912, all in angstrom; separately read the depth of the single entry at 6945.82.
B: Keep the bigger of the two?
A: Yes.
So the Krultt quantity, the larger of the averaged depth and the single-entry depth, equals -0.28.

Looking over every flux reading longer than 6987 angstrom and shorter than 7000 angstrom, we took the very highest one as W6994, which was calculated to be 9.044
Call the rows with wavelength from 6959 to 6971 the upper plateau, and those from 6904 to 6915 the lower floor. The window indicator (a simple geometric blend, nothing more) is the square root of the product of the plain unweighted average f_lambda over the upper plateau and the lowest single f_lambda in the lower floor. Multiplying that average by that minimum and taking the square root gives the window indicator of 8.27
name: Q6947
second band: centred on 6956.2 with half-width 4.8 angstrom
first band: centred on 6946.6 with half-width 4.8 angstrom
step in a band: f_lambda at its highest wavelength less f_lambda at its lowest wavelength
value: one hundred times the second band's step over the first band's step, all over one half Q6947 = -552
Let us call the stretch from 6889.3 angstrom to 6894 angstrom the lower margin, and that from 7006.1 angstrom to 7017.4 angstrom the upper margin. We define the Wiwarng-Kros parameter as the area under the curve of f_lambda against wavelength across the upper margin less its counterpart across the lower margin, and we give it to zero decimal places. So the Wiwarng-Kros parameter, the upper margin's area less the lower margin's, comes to 56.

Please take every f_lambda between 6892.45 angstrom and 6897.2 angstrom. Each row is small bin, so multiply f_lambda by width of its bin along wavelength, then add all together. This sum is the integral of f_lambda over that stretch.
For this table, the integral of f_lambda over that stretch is 40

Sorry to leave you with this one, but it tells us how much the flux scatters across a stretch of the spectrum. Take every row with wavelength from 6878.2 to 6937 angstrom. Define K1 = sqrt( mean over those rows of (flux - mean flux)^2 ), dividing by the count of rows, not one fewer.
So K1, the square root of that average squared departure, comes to 0.35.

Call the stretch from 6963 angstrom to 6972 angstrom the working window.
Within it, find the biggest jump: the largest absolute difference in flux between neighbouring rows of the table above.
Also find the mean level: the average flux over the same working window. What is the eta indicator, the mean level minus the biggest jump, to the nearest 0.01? 8.11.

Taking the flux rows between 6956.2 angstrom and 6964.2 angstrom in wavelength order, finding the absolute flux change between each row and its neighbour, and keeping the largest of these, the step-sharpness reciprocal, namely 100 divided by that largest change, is 136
